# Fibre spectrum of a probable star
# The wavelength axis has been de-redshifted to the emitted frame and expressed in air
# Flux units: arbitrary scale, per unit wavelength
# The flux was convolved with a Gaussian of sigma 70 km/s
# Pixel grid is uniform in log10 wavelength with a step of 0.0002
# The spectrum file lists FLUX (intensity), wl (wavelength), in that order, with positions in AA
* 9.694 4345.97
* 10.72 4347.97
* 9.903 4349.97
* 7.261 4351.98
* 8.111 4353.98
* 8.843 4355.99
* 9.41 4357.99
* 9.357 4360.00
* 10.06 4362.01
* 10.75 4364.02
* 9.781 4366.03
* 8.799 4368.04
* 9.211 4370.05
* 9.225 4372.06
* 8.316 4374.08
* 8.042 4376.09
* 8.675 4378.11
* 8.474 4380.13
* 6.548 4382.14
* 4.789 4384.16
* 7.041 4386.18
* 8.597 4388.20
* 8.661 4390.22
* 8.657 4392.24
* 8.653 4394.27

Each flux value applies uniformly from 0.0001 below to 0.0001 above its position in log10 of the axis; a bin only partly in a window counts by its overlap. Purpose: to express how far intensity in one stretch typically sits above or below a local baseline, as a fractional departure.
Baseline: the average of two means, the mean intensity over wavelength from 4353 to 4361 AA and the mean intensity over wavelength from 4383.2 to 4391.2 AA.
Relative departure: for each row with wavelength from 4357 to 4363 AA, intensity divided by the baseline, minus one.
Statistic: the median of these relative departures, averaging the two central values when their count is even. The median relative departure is 0.16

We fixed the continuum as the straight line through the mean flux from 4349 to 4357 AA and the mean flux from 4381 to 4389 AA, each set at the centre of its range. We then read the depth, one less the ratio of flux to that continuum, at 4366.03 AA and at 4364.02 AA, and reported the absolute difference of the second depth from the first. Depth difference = 0.105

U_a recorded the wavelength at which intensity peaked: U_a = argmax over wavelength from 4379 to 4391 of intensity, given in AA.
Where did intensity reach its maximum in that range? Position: 4390.22 AA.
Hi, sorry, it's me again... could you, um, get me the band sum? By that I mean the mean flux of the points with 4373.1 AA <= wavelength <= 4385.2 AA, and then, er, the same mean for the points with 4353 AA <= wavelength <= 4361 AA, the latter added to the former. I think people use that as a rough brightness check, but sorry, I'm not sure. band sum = 16.4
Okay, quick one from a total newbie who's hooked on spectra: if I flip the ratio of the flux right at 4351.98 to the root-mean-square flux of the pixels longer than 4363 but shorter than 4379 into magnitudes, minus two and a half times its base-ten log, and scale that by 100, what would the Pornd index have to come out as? 25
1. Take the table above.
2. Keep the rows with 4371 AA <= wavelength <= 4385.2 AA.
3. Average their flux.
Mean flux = 7.7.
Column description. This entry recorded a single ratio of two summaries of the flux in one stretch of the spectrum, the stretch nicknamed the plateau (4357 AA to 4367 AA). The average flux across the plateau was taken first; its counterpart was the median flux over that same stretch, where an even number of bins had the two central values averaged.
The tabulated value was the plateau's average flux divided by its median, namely 1.009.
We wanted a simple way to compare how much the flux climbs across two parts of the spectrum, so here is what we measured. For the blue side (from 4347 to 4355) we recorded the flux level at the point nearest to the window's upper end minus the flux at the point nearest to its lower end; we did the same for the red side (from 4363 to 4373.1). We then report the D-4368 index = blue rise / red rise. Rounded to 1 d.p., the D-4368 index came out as 1.7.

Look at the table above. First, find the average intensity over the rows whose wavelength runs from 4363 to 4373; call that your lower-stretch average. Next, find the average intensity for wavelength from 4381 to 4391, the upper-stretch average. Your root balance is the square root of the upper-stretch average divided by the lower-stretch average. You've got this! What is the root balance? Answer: 0.86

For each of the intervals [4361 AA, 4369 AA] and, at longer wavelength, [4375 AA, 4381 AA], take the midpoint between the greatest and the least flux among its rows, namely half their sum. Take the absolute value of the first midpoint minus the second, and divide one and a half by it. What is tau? 1.1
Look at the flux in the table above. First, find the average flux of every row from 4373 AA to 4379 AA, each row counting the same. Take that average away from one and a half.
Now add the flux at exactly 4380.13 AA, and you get 1.6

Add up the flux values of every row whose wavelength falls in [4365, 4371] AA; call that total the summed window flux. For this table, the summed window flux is 28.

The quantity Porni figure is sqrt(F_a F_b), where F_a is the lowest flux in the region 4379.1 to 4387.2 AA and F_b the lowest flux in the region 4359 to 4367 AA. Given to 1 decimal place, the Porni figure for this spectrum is 6.7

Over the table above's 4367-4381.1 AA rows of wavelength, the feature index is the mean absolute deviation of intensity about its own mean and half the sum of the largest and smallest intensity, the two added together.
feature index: 9.0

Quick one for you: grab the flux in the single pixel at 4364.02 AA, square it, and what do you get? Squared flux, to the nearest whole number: 116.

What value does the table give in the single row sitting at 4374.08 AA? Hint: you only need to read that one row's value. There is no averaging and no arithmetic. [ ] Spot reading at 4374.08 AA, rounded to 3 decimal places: 8.316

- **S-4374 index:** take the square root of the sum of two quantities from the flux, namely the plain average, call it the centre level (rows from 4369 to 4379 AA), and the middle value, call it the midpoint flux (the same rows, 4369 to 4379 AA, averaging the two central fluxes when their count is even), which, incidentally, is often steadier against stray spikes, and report 4.2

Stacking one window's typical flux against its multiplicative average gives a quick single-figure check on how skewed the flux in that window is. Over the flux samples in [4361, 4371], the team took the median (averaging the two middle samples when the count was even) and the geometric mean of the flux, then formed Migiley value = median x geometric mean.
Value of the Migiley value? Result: 95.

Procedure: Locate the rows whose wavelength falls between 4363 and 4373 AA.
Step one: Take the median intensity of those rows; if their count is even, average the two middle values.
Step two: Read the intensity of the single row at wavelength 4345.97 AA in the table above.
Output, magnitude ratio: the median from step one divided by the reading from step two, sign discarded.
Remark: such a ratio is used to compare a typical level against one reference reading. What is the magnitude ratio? 0.95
